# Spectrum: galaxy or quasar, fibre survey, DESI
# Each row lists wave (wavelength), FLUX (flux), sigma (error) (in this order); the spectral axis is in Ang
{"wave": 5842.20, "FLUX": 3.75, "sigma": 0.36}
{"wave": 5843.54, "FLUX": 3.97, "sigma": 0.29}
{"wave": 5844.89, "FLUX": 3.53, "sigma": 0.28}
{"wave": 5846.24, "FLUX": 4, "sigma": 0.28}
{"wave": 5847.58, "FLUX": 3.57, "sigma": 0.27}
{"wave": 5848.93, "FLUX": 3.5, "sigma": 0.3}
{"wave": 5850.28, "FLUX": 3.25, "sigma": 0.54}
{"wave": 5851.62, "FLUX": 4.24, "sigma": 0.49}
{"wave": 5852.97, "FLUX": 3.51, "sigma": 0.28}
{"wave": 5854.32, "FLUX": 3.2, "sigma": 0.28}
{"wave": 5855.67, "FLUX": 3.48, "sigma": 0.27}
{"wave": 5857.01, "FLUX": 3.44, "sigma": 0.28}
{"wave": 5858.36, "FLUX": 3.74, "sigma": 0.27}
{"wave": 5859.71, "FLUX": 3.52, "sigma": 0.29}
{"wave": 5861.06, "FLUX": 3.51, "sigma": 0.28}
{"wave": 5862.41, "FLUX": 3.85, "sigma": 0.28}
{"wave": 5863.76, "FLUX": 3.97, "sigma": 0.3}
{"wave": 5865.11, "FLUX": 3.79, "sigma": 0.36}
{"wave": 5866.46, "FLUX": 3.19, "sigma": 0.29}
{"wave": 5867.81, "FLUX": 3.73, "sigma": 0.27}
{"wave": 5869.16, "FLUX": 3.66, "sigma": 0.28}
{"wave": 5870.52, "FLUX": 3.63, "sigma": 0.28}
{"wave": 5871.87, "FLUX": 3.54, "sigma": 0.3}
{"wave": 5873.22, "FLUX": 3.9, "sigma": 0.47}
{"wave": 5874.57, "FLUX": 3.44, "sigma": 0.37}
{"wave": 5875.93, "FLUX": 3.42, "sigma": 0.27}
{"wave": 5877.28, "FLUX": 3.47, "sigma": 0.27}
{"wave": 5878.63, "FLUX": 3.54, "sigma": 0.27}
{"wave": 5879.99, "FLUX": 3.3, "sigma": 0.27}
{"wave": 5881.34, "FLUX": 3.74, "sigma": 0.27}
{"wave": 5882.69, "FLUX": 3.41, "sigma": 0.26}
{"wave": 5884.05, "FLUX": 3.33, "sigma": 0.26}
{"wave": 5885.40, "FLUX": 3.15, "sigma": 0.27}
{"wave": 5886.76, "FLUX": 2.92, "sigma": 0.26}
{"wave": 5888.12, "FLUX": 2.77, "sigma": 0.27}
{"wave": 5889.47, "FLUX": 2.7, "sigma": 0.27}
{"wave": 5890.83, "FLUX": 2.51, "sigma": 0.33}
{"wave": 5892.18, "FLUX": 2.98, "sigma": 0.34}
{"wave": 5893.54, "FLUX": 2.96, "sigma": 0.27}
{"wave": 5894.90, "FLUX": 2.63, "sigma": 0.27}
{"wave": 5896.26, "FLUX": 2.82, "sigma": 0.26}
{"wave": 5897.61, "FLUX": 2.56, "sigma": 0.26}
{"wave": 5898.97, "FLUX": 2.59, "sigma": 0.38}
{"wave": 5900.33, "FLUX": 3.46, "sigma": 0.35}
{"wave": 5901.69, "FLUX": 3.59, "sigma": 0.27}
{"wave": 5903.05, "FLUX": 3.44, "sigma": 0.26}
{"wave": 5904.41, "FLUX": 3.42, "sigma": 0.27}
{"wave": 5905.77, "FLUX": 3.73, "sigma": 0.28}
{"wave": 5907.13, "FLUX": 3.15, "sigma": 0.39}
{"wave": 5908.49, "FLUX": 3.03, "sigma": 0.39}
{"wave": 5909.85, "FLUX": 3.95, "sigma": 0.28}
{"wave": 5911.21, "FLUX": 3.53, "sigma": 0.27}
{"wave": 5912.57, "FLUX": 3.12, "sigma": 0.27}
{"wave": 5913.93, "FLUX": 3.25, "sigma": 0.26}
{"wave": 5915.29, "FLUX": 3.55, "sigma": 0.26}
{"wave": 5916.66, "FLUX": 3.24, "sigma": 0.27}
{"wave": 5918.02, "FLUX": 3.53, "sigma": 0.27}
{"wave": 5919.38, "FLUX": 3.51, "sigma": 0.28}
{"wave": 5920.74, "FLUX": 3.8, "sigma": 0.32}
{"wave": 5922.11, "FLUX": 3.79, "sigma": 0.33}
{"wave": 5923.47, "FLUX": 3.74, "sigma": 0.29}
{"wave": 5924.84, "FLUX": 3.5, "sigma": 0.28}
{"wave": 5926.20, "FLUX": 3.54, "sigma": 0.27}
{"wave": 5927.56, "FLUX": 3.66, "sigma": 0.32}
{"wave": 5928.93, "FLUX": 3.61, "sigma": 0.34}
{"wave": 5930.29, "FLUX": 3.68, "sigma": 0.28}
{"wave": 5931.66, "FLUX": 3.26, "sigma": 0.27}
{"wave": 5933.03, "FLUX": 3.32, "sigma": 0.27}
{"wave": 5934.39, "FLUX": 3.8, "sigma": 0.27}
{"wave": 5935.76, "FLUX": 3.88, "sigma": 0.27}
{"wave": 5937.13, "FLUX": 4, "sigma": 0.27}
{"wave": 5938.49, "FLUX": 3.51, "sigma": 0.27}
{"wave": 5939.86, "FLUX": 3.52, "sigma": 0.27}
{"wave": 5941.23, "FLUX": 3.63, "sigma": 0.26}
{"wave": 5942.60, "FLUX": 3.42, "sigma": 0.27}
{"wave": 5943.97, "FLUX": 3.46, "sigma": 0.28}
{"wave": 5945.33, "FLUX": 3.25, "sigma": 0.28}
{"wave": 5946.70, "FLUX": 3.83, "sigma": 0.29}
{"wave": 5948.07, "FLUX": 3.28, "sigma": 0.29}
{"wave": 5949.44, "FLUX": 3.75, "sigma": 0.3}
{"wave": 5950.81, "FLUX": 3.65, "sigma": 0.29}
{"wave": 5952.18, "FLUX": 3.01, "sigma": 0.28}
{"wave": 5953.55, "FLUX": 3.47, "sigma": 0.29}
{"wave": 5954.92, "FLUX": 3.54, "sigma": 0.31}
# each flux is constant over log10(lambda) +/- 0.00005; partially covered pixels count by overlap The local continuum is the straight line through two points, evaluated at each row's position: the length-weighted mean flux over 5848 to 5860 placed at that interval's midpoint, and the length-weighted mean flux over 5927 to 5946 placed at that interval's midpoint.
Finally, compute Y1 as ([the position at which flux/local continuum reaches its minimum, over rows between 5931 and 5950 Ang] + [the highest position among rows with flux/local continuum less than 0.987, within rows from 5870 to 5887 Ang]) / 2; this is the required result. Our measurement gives 5916.0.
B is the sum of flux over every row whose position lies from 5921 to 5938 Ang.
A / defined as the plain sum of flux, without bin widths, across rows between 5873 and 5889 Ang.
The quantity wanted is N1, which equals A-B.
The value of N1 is -3.4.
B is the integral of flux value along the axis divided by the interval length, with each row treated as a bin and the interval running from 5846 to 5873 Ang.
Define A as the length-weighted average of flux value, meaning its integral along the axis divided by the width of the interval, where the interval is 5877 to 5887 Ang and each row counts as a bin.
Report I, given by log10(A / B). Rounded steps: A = 3.37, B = 3.6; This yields -0.03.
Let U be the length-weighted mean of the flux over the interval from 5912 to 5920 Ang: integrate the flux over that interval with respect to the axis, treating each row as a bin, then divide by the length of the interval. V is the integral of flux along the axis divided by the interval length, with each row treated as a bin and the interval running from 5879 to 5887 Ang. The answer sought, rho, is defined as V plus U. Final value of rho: 6.71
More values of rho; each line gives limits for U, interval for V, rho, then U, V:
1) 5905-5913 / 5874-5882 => 6.91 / 3.43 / 3.48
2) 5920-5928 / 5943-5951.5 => 7.21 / 3.67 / 3.53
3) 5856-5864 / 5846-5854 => 7.29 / 3.65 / 3.64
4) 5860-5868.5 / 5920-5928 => 7.34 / 3.67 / 3.67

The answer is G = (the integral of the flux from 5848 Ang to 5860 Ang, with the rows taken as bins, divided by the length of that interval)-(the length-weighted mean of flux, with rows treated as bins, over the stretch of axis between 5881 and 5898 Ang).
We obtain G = 0.6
